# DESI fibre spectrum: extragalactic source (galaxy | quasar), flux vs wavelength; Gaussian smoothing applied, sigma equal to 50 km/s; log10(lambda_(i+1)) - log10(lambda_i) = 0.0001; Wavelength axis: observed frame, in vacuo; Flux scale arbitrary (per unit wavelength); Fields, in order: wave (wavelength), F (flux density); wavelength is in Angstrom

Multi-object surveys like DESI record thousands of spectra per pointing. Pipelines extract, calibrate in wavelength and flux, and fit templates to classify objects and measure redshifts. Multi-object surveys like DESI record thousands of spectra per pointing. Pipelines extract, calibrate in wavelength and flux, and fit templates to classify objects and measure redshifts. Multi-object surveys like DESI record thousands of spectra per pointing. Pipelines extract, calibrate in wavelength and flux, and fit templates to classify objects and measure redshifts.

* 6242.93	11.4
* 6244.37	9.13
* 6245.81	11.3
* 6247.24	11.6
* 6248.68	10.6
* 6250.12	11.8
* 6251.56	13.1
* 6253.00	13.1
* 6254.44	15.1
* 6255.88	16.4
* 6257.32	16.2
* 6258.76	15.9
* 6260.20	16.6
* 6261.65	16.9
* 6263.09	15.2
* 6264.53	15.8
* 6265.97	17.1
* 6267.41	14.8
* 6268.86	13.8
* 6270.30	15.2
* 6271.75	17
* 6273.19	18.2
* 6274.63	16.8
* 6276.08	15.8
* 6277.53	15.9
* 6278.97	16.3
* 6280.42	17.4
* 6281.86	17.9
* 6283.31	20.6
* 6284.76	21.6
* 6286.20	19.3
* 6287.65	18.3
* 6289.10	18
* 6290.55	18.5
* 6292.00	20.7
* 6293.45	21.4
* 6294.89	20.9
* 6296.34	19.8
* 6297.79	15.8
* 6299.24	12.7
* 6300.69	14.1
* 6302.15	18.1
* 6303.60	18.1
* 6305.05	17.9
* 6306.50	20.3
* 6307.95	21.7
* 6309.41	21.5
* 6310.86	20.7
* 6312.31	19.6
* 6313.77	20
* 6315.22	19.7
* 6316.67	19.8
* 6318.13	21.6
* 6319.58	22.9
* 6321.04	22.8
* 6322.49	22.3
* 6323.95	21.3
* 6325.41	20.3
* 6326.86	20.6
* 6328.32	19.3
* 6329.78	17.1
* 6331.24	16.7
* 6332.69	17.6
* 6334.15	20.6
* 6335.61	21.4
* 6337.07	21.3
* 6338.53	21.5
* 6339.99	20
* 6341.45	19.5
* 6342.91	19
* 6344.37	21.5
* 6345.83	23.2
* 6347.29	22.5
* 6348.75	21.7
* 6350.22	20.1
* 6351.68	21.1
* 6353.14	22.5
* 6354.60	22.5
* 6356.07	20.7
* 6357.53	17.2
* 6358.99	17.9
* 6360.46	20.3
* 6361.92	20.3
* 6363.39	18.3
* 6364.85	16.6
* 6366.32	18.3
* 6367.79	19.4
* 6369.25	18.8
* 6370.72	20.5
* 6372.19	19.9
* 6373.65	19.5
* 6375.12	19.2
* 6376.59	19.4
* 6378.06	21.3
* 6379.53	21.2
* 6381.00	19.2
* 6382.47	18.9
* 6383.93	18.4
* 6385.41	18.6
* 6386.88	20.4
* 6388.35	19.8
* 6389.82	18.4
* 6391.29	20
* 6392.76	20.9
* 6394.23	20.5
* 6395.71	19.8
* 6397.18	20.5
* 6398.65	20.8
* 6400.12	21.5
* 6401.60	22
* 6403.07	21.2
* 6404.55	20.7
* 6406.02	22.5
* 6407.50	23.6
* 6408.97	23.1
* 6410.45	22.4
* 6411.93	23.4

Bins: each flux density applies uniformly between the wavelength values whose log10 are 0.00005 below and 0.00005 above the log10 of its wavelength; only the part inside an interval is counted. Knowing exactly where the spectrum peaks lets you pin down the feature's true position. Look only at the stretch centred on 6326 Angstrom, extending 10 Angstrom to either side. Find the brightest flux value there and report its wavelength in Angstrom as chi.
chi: 6319.58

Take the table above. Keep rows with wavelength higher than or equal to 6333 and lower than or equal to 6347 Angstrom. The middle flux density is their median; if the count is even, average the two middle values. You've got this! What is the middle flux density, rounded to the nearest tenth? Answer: 21.3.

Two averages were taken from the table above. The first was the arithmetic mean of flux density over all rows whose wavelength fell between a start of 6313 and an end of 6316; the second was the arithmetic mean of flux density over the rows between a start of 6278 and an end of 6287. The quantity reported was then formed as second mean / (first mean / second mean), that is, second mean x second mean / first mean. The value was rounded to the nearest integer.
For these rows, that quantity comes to 18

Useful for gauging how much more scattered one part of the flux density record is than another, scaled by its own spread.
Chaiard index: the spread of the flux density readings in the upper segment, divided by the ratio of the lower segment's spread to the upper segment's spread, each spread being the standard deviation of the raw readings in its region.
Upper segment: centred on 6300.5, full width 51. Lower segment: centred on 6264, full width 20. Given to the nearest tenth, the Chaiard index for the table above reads 5.3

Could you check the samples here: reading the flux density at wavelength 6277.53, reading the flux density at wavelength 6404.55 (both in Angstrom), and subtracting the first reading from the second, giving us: 4.8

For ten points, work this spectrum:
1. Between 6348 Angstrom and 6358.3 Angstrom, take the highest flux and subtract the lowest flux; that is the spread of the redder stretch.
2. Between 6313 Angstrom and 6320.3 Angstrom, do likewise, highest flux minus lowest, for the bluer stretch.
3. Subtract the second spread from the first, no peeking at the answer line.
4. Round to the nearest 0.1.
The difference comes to 2.1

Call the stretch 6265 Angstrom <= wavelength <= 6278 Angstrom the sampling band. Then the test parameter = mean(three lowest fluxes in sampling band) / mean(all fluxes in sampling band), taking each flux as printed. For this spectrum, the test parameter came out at 0.909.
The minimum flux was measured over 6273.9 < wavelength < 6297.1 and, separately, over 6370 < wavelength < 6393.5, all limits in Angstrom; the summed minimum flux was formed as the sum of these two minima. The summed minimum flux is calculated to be 34.2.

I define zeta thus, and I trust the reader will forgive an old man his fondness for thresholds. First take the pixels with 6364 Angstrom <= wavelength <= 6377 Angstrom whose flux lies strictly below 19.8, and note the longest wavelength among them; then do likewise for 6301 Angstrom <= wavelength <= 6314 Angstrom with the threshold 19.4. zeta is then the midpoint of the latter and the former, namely 6340.8 Angstrom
